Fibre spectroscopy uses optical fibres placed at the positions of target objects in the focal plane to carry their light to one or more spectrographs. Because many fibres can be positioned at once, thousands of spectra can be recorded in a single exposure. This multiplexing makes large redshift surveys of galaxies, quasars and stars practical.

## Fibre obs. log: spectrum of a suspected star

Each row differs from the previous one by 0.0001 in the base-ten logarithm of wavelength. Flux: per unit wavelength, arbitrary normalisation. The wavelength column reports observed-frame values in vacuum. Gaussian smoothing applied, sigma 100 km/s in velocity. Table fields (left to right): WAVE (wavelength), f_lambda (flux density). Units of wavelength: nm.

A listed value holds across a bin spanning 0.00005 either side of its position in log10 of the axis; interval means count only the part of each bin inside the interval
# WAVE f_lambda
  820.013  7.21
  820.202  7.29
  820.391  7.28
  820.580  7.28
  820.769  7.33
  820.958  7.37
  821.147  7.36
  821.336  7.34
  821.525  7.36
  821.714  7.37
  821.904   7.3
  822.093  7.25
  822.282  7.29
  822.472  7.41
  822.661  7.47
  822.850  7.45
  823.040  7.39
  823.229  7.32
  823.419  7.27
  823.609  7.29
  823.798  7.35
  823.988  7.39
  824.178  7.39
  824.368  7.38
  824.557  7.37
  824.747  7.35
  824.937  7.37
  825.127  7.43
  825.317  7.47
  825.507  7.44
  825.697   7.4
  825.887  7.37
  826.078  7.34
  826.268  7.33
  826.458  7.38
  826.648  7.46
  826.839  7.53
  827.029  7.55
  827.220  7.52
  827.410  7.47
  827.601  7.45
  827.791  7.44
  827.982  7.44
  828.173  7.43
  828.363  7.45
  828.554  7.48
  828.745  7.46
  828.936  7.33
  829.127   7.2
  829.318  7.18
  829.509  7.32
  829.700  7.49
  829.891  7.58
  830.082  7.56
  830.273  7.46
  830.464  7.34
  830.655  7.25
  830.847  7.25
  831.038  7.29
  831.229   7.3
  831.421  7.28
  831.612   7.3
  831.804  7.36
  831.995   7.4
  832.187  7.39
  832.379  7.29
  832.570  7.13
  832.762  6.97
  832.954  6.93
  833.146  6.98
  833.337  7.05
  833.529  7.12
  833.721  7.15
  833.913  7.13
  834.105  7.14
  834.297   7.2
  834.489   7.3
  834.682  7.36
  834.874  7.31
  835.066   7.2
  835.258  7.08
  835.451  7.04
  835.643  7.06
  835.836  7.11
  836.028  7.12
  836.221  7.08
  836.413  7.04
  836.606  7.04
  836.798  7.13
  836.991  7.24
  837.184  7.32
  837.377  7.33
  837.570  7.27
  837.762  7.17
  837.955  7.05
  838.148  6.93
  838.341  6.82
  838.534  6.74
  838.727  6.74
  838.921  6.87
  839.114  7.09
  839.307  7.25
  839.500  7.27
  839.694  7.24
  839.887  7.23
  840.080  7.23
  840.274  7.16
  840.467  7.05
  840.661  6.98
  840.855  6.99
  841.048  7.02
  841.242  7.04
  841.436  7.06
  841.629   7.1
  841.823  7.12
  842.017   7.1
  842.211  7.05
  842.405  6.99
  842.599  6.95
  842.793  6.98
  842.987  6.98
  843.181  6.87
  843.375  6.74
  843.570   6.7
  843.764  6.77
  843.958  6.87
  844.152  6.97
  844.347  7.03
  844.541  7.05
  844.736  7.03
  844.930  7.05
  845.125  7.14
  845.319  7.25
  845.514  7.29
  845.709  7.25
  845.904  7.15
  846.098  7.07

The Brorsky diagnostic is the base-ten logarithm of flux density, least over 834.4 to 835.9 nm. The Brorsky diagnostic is 0.848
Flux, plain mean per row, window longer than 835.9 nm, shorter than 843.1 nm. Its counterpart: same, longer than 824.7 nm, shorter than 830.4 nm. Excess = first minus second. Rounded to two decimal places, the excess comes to -0.35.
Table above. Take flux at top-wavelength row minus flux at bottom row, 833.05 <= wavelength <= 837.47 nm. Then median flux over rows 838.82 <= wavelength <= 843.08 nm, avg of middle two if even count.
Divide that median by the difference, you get 20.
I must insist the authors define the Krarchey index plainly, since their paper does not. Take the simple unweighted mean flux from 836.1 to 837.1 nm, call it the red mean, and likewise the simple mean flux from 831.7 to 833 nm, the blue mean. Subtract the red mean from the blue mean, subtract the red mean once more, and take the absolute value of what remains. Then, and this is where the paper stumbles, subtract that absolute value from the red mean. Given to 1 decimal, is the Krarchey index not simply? 0.1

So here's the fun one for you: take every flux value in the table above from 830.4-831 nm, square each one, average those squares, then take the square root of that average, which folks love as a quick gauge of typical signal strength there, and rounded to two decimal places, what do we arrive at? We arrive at 7.28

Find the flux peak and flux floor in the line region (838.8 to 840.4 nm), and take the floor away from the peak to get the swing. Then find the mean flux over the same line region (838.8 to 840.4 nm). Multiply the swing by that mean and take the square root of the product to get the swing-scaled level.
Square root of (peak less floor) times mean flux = 1.7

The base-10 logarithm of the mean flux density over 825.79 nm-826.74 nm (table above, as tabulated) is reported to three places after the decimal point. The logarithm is 0.868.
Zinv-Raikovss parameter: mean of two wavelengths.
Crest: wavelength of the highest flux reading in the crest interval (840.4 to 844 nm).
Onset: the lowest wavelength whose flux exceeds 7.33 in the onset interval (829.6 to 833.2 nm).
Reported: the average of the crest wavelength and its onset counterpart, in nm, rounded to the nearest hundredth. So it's 835.76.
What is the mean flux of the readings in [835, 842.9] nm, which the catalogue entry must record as 7.1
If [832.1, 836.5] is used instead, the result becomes 7.1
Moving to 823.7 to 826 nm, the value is 7.4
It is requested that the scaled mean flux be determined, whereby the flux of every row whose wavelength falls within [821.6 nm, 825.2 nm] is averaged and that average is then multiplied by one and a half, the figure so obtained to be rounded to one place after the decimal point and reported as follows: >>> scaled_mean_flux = 11.0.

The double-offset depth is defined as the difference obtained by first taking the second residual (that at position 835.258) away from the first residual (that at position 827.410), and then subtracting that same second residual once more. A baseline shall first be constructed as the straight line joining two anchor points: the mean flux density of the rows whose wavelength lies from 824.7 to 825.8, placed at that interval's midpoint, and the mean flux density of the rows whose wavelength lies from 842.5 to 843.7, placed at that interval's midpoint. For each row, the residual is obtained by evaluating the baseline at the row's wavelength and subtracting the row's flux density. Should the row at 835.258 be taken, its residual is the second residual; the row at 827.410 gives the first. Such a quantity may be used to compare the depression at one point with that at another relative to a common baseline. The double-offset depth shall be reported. -0.2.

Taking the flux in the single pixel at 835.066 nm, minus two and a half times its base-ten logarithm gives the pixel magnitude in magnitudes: -2.14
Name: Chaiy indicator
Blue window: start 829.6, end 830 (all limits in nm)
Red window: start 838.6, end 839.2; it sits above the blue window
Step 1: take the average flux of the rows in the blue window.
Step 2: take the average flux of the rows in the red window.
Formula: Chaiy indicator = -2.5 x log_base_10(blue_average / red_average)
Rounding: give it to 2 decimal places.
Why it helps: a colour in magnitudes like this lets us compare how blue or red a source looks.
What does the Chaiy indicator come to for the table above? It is -0.10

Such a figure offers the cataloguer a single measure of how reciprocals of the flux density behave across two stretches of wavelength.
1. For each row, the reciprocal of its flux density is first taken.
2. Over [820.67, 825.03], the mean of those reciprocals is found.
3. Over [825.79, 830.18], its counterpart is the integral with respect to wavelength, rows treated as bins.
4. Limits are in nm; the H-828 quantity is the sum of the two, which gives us 0.727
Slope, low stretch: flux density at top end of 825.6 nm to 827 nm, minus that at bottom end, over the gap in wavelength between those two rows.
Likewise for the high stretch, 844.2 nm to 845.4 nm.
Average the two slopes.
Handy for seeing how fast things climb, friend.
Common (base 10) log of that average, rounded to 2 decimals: -0.77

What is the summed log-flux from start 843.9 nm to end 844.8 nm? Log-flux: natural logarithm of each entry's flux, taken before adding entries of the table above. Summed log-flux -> 9.72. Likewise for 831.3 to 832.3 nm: 9.97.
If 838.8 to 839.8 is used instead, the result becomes 9.83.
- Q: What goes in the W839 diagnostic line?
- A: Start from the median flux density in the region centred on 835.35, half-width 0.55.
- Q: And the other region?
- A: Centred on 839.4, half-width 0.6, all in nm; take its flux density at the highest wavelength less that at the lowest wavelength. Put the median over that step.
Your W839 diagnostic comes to 20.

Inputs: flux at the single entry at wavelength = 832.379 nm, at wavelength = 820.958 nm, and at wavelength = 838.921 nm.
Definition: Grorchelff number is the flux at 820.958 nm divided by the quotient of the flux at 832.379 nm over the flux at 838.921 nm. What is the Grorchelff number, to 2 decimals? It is 6.95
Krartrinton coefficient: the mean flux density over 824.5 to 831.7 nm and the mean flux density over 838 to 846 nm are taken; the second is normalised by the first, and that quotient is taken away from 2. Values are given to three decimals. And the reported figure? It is 1.050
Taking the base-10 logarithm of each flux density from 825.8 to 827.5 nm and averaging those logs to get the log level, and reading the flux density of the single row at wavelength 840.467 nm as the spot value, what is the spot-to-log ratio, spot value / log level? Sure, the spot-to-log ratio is 8.09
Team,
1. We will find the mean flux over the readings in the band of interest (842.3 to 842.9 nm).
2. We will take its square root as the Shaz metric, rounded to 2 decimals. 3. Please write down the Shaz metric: 2.64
